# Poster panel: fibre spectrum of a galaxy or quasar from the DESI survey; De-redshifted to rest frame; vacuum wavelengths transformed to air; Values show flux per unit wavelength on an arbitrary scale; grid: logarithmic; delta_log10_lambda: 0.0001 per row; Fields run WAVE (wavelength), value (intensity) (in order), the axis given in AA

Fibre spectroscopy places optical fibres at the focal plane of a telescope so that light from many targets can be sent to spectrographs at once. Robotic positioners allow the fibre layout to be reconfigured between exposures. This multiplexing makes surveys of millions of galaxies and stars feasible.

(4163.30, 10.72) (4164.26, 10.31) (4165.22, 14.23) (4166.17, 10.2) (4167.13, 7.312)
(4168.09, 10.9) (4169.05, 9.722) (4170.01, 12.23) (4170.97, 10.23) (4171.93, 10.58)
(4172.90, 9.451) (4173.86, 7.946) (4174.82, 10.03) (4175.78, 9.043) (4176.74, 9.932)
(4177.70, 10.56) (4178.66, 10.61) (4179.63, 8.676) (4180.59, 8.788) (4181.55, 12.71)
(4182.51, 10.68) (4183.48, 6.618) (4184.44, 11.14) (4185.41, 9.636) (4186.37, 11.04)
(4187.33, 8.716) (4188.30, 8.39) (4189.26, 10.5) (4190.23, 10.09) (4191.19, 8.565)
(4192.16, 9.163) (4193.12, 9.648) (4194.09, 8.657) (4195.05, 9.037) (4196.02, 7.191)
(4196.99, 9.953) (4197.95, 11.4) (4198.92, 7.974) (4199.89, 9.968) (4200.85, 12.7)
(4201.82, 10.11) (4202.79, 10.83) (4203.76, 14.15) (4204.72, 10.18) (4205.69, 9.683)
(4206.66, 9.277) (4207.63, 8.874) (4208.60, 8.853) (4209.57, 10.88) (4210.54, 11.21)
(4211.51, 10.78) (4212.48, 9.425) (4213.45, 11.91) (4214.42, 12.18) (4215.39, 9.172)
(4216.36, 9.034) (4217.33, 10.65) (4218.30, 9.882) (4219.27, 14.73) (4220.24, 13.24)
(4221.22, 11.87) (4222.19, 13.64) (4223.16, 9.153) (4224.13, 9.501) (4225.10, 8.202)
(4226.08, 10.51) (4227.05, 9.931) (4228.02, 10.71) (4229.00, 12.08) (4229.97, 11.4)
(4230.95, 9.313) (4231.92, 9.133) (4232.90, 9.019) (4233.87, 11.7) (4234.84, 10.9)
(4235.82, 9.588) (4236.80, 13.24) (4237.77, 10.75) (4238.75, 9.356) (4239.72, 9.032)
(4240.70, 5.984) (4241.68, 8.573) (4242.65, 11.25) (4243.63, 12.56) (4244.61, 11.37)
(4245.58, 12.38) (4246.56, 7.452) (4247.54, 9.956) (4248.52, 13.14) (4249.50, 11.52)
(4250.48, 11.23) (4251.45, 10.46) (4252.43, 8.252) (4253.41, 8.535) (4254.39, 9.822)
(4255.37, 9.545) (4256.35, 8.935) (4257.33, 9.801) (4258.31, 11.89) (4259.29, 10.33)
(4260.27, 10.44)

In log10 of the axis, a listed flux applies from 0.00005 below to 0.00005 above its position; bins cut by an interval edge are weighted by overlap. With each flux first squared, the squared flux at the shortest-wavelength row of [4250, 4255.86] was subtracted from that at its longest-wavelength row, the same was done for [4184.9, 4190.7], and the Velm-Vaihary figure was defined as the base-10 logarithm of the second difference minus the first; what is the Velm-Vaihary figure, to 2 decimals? 1.64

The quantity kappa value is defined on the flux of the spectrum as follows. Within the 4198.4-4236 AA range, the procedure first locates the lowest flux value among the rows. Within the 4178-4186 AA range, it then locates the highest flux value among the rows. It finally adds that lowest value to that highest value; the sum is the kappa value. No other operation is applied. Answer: 20.7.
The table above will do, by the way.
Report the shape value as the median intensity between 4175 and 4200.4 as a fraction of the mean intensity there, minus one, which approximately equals 0.01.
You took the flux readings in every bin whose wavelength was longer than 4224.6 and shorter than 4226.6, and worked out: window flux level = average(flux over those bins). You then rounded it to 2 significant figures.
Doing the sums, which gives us 9.4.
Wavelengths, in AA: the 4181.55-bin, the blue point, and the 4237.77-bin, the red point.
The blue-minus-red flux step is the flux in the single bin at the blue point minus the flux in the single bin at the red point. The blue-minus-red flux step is 2.0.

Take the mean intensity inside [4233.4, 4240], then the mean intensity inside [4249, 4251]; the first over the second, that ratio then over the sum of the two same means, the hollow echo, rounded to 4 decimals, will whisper 0.0425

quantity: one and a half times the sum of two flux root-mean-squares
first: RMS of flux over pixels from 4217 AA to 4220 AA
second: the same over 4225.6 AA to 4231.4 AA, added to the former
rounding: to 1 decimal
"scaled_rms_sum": 34.0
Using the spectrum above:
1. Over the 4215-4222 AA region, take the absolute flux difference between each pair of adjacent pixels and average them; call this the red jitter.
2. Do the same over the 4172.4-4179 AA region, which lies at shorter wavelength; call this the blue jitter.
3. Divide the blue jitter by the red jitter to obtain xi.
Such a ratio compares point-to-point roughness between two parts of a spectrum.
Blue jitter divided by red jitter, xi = 0.60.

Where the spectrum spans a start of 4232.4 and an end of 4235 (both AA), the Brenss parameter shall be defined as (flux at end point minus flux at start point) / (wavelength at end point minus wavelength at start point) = 1.0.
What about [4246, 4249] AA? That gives 2.9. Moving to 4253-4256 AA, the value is 0.5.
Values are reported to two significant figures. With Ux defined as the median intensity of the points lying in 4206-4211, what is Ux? 9.3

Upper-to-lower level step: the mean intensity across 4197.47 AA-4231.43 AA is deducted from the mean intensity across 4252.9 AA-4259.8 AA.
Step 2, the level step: -0.8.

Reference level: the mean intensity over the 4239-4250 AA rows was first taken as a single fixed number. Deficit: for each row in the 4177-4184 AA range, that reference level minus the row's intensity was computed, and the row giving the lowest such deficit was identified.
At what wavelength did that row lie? 4181.55 AA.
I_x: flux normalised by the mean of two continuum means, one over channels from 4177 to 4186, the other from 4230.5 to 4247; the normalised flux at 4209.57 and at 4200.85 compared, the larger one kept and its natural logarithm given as 0.24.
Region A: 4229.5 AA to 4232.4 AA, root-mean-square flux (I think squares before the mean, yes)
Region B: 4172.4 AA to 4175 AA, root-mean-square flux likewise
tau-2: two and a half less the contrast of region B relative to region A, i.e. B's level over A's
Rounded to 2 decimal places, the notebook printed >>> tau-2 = 1.58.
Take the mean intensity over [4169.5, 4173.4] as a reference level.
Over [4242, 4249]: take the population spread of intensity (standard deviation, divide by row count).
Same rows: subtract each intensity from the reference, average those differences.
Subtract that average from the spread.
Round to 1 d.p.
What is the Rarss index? 2.3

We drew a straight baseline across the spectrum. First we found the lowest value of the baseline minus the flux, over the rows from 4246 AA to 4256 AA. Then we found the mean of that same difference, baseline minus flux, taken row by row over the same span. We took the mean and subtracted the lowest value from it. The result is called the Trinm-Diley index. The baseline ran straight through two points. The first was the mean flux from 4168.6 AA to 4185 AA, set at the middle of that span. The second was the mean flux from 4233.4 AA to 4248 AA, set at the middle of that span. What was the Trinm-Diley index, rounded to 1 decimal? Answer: 3.2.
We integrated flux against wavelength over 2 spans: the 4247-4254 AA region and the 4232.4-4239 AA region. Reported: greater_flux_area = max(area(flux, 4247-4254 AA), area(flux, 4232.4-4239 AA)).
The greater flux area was 73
